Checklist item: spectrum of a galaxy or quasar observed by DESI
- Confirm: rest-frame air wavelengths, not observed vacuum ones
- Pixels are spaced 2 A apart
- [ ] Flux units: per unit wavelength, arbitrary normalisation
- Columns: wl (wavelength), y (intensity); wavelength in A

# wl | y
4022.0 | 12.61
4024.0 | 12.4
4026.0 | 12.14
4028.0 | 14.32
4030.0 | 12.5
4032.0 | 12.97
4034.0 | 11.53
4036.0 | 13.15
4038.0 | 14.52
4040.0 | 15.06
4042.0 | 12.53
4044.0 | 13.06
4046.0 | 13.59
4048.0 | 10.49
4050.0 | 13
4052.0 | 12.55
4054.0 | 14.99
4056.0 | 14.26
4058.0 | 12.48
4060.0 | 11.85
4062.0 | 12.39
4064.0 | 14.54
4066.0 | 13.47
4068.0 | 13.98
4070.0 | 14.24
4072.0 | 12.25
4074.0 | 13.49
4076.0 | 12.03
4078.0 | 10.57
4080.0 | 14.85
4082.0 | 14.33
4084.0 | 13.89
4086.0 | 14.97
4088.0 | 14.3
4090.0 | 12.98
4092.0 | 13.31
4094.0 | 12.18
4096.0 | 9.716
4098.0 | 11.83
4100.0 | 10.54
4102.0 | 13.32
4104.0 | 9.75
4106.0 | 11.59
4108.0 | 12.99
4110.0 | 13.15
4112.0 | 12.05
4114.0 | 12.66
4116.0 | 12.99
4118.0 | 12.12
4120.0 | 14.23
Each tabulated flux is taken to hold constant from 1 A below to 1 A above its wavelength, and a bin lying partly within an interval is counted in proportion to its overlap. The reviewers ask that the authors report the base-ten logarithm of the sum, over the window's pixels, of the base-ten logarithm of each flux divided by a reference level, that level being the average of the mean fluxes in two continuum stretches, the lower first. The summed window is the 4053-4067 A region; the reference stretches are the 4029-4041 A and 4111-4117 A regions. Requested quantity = -0.98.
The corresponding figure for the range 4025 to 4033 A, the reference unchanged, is -2.40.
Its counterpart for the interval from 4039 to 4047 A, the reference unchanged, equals -1.10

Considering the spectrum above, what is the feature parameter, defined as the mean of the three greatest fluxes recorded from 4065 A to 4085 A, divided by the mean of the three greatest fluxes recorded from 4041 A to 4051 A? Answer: 1.10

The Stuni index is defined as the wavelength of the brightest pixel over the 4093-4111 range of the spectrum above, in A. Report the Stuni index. 4102.0 A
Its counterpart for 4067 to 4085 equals 4080.0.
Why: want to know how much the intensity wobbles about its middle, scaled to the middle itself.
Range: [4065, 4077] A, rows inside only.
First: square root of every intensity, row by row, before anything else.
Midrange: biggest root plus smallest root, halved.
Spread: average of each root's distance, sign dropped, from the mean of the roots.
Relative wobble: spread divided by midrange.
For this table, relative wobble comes 0.028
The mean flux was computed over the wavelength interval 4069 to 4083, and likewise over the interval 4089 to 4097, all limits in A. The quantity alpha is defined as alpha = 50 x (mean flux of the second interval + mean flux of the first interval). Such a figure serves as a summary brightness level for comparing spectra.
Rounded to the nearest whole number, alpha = 1258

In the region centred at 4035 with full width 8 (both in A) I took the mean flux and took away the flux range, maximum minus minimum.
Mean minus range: 10.1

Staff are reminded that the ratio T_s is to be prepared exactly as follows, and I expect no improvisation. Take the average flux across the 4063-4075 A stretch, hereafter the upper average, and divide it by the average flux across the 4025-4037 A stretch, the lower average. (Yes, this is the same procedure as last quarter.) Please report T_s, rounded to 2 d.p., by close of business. 1.07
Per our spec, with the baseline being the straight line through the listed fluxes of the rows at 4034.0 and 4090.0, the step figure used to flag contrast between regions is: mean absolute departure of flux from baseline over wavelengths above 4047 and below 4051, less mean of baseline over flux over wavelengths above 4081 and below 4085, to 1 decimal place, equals 0.3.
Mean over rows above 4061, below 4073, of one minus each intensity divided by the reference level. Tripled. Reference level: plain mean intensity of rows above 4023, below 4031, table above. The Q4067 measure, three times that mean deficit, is -0.15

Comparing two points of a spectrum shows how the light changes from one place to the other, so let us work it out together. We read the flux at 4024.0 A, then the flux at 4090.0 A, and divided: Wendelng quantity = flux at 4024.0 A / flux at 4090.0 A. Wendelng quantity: 0.96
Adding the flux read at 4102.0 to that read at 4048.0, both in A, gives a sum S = 23.8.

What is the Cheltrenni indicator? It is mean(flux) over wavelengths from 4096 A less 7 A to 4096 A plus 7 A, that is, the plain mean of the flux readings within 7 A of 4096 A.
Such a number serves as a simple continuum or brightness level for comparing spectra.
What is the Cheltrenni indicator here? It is 12.0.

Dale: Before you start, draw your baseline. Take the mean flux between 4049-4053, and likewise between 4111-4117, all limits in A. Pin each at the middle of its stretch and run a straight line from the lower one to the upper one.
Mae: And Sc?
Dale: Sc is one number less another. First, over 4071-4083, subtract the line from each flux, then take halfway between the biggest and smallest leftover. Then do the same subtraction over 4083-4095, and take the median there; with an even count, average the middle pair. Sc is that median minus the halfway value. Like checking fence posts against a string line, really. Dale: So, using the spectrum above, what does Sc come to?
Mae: 0.9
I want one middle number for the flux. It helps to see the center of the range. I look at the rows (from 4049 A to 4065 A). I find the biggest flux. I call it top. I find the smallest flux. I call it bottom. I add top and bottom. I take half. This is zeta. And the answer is 13.4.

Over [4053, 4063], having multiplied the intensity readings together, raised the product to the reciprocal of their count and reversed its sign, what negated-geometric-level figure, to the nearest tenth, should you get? -13.1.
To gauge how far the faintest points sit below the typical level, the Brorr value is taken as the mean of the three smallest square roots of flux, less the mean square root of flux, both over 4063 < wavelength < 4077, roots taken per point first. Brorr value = -0.116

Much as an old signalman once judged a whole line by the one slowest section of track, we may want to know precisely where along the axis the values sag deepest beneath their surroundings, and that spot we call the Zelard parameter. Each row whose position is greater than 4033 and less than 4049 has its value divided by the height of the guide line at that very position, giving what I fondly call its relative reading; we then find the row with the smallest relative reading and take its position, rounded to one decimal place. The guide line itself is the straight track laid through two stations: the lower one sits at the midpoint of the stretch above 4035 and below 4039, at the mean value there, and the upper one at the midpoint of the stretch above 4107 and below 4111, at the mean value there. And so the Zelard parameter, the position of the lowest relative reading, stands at 4048.0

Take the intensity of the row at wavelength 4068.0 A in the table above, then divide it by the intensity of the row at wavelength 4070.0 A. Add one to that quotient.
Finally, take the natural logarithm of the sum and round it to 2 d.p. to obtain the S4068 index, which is 0.68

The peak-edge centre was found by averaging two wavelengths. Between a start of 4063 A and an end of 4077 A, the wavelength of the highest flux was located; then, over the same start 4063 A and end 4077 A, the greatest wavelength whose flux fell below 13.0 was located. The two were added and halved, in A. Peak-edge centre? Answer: 4070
